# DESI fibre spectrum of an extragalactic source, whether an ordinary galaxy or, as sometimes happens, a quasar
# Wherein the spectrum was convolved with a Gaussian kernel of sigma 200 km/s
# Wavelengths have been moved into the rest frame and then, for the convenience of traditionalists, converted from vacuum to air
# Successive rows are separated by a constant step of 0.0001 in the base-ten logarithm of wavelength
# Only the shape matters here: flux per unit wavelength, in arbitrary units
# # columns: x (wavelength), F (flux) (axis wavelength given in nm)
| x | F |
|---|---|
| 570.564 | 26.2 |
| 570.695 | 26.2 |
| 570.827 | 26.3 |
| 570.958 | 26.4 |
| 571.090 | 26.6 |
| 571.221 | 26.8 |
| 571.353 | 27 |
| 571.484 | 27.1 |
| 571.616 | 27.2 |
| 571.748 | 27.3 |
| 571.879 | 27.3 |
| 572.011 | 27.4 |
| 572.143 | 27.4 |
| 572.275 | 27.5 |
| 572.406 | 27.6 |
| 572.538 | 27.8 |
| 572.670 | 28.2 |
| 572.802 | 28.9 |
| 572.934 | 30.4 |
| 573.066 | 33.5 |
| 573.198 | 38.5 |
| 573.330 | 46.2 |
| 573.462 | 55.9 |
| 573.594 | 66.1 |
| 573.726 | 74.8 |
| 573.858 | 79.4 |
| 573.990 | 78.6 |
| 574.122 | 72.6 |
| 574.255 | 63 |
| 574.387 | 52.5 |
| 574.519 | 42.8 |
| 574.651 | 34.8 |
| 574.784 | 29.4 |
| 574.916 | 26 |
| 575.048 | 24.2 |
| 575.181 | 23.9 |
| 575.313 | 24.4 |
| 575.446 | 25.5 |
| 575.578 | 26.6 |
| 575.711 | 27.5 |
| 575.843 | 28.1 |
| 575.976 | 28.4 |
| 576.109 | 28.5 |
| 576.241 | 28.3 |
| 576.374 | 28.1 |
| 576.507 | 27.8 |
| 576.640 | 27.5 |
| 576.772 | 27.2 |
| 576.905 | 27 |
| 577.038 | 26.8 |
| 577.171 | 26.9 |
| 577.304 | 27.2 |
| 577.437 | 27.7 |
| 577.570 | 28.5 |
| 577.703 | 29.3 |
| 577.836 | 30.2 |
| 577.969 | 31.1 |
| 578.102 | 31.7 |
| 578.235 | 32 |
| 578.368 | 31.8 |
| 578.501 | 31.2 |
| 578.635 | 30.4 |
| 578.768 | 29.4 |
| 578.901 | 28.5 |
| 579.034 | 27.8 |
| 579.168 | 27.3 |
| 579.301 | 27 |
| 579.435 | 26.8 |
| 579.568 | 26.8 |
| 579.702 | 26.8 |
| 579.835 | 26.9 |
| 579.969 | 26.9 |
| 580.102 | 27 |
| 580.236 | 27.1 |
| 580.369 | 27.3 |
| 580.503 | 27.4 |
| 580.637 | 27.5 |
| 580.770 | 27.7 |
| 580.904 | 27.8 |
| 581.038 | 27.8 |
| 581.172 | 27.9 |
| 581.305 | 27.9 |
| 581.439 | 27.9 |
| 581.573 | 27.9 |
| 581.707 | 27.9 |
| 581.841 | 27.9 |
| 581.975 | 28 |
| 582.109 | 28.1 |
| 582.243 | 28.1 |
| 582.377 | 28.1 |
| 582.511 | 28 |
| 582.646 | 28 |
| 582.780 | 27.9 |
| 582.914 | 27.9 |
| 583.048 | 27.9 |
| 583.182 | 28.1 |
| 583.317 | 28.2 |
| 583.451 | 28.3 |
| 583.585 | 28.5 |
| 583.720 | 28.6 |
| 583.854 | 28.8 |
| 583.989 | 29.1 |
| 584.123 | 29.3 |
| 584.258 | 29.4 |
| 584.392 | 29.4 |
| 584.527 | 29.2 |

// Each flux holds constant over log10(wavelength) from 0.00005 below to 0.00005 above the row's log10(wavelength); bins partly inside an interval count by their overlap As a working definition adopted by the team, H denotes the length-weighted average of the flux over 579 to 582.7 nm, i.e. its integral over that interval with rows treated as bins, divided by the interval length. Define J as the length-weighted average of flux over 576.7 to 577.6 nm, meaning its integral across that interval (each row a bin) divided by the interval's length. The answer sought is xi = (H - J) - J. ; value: -27.0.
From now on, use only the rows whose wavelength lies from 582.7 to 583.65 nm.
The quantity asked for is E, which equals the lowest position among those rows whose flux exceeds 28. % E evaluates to 583.182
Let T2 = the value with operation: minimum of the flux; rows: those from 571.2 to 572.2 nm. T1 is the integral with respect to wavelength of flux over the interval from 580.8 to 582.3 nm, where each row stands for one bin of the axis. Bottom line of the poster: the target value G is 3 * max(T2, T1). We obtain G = 126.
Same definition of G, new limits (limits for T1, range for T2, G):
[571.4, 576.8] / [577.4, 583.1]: 595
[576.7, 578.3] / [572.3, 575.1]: 138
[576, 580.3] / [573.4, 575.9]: 366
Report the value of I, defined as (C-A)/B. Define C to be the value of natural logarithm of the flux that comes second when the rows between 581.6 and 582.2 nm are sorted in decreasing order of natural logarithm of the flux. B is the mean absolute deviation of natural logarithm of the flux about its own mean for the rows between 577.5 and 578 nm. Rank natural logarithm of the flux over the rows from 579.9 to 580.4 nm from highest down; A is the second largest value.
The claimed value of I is 1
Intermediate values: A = 3.30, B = 0.029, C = 3.33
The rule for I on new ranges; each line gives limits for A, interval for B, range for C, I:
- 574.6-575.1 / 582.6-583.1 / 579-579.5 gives -55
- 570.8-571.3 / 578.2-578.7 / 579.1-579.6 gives 1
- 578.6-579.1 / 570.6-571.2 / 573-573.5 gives 95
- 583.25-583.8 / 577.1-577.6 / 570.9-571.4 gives -3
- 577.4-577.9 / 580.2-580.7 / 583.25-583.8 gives -6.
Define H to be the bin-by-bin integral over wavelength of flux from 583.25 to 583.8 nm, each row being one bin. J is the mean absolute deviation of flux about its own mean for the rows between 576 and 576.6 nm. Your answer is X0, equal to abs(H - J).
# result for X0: 15.4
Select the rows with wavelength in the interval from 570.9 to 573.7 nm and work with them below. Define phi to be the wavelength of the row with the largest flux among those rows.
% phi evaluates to 573.594 nm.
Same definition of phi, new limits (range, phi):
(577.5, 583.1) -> 578.235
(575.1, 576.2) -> 576.109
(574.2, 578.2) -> 574.255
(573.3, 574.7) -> 573.858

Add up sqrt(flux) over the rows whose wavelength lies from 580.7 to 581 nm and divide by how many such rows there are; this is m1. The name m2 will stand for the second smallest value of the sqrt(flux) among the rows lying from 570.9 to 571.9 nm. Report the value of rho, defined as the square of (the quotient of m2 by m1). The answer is 0.96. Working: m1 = 5.27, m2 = 5.16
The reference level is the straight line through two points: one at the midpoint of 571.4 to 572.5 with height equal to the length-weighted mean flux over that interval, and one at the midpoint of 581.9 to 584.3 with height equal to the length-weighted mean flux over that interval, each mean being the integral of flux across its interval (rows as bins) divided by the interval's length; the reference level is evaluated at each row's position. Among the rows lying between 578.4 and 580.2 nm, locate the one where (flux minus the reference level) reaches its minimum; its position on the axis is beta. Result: 579.702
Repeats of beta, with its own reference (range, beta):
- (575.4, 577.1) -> 575.446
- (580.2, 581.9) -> 580.236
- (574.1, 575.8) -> 575.181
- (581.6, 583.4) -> 583.048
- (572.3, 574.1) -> 572.406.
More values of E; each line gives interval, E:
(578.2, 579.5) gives 578.235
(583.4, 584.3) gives 583.451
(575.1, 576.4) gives 575.843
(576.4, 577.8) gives 577.570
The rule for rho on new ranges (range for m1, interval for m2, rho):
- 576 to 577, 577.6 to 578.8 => 1.06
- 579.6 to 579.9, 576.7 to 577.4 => 1.00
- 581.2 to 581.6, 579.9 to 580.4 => 0.97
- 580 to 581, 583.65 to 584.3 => 1.05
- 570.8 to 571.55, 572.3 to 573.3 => 1.04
